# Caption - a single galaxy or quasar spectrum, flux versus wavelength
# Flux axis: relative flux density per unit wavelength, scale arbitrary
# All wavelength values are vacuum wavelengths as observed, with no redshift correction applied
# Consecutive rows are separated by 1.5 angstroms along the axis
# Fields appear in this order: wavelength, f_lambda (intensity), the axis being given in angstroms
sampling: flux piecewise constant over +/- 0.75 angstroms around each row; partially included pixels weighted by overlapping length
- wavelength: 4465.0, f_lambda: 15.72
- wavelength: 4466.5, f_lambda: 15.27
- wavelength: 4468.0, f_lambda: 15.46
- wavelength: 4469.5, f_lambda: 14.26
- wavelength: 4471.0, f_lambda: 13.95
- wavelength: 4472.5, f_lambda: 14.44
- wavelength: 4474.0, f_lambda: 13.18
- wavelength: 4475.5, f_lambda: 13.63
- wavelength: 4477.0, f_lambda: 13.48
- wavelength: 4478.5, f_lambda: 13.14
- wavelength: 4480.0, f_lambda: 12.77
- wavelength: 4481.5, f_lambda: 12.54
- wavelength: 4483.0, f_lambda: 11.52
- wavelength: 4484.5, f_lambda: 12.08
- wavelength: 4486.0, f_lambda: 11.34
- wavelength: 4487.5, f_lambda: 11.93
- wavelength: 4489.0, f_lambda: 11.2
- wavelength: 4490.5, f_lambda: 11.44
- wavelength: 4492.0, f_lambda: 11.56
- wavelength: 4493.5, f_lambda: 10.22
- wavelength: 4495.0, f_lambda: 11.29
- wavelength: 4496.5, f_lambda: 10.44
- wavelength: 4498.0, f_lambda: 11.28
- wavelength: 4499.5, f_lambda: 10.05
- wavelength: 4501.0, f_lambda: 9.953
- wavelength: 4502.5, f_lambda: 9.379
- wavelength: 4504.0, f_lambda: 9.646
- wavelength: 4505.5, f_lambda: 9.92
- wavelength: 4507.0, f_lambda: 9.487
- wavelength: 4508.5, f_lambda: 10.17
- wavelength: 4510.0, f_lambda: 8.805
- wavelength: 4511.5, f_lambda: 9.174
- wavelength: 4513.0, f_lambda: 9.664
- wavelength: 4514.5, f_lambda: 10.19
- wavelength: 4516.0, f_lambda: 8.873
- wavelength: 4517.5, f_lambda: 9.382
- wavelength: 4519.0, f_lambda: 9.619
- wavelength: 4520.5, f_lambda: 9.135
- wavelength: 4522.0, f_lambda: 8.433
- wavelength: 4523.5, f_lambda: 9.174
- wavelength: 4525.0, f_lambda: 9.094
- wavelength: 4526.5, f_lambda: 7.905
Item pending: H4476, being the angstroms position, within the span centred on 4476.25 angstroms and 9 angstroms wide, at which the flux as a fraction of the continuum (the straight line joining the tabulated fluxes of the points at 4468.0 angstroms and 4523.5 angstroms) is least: 4474.0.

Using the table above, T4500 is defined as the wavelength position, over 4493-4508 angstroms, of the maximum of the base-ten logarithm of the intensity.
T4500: 4495.0 angstroms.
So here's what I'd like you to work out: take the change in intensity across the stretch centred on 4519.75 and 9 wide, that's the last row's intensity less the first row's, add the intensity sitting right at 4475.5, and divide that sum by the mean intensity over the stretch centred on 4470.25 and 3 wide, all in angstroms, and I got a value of 0.99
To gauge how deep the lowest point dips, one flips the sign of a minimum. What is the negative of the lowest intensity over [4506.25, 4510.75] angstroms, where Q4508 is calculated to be -8.8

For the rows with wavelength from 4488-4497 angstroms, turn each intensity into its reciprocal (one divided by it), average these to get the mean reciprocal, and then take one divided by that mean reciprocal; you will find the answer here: 11.0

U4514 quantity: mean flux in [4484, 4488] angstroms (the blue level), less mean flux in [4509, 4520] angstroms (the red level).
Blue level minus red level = 2.4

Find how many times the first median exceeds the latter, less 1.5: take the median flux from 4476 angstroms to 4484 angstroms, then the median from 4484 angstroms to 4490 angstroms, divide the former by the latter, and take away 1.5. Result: -0.40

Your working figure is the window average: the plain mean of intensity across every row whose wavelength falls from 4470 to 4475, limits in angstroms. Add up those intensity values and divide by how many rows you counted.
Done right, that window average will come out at 13.9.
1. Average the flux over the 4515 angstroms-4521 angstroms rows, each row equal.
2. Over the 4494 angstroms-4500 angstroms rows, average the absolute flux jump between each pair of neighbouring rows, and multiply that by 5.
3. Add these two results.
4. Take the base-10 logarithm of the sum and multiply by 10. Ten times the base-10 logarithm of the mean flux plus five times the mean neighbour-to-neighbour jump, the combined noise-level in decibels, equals 11.5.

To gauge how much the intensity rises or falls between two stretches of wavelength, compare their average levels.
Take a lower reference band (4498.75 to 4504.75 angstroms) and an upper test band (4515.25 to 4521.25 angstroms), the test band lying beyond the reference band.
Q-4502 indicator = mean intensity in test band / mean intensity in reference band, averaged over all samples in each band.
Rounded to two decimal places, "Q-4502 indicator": 0.95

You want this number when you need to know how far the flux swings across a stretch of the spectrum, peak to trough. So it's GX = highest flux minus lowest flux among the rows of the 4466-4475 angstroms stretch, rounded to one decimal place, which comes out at 2.3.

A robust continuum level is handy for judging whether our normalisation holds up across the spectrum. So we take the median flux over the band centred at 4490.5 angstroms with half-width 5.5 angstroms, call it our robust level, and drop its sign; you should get 11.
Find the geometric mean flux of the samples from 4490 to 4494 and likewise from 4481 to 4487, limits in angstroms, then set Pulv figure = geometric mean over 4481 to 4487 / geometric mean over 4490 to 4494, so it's 1.07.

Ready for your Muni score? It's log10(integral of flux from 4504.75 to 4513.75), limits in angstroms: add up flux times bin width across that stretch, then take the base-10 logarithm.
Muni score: 1.93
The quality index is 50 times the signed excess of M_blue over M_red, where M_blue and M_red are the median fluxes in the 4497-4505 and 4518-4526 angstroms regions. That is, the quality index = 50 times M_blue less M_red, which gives 41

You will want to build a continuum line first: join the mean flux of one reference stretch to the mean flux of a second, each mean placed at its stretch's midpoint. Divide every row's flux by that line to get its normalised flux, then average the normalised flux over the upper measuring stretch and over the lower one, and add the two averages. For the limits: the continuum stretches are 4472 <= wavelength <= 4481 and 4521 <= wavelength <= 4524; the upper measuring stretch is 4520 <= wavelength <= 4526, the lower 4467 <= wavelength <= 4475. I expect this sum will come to 2.04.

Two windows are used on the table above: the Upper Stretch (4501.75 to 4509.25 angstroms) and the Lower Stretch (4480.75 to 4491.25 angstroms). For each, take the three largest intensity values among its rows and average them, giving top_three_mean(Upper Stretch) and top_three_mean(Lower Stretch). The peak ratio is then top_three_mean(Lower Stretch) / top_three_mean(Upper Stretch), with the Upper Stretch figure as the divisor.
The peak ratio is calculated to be 1.23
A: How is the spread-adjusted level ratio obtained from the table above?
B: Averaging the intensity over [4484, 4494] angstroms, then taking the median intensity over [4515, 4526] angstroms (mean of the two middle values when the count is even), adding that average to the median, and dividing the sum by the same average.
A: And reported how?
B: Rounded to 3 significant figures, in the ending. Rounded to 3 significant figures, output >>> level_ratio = 1.80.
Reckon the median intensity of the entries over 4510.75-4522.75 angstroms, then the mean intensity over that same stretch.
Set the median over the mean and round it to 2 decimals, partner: 1.00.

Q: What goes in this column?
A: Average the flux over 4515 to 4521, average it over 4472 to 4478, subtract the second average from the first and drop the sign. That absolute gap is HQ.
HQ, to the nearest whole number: 4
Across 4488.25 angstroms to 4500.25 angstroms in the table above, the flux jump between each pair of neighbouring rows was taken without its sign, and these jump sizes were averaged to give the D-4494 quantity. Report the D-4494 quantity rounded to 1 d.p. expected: 0.8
